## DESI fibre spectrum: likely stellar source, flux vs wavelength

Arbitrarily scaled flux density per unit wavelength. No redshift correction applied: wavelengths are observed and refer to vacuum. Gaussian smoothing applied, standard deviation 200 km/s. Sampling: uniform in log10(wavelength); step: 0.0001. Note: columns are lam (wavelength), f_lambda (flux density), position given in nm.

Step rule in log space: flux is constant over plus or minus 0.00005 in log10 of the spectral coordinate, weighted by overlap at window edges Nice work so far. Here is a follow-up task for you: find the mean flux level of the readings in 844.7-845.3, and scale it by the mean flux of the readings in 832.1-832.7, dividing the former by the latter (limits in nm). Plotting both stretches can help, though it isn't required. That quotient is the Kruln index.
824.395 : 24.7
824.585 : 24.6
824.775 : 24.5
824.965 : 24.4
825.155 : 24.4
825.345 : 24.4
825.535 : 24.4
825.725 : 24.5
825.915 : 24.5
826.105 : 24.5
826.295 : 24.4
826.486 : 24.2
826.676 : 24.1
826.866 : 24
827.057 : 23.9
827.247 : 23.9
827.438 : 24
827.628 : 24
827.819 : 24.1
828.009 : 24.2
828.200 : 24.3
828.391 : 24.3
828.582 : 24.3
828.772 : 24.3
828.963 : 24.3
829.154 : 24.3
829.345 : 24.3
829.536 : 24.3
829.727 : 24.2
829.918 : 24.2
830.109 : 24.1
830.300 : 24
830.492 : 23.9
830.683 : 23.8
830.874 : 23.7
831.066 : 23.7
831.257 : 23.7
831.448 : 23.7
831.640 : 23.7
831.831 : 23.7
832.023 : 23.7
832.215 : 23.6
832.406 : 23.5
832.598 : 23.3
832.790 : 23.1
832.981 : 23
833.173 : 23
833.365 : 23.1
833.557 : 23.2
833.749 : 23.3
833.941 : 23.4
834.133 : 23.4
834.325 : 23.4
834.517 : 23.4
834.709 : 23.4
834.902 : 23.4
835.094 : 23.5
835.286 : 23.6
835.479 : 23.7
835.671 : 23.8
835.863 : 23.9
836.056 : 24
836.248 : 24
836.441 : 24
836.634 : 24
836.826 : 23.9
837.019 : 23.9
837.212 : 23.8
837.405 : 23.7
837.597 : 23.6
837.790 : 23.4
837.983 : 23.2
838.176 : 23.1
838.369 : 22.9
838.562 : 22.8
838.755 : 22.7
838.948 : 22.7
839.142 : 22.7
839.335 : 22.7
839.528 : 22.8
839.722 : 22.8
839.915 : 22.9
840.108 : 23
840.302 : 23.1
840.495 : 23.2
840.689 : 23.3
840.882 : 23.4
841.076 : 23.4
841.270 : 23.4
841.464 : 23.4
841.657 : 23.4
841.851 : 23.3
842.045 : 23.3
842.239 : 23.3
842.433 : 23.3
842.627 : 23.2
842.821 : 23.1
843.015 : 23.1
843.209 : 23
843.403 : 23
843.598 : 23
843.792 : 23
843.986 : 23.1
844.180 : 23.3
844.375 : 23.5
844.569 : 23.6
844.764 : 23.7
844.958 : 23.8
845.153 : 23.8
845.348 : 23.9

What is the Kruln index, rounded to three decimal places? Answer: 1.013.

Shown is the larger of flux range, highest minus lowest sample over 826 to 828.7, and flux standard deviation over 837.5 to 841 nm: 0.6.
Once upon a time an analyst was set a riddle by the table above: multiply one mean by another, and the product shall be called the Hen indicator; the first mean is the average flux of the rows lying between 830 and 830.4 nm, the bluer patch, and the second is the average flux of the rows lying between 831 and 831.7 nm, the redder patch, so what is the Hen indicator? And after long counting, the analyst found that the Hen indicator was 570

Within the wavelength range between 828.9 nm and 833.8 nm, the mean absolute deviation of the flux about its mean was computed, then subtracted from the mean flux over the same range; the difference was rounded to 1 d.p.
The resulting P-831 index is 23.4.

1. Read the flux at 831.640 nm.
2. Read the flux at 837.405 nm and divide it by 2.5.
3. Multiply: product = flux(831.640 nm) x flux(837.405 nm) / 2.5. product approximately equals 225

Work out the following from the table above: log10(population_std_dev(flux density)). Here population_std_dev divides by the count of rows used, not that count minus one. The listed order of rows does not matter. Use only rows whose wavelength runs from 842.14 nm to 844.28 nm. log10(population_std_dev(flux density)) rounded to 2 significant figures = -0.92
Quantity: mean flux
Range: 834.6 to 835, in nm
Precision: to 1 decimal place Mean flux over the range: 23.4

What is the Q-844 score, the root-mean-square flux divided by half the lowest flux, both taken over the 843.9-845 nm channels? 2.035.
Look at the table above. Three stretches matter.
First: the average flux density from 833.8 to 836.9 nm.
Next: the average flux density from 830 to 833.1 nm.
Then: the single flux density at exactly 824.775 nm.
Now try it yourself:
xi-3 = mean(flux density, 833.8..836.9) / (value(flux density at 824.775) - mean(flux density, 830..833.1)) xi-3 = 27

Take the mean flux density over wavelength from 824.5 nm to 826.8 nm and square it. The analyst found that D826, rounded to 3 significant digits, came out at 596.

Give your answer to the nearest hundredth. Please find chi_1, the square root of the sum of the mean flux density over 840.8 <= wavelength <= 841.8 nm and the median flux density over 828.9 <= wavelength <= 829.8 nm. 6.91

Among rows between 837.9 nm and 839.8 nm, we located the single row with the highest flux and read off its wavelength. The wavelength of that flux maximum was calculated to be 837.983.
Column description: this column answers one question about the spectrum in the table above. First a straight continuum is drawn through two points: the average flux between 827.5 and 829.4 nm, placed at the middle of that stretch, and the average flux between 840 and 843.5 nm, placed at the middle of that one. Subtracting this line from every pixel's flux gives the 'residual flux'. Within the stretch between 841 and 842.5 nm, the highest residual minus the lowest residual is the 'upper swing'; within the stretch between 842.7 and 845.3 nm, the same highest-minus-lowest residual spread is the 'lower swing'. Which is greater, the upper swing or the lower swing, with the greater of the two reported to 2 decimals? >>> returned 0.95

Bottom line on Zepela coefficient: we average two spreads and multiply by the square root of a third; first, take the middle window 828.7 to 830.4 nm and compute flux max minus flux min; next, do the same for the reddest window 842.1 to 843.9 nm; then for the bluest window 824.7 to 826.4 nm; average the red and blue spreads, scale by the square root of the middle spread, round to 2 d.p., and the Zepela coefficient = 0.11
